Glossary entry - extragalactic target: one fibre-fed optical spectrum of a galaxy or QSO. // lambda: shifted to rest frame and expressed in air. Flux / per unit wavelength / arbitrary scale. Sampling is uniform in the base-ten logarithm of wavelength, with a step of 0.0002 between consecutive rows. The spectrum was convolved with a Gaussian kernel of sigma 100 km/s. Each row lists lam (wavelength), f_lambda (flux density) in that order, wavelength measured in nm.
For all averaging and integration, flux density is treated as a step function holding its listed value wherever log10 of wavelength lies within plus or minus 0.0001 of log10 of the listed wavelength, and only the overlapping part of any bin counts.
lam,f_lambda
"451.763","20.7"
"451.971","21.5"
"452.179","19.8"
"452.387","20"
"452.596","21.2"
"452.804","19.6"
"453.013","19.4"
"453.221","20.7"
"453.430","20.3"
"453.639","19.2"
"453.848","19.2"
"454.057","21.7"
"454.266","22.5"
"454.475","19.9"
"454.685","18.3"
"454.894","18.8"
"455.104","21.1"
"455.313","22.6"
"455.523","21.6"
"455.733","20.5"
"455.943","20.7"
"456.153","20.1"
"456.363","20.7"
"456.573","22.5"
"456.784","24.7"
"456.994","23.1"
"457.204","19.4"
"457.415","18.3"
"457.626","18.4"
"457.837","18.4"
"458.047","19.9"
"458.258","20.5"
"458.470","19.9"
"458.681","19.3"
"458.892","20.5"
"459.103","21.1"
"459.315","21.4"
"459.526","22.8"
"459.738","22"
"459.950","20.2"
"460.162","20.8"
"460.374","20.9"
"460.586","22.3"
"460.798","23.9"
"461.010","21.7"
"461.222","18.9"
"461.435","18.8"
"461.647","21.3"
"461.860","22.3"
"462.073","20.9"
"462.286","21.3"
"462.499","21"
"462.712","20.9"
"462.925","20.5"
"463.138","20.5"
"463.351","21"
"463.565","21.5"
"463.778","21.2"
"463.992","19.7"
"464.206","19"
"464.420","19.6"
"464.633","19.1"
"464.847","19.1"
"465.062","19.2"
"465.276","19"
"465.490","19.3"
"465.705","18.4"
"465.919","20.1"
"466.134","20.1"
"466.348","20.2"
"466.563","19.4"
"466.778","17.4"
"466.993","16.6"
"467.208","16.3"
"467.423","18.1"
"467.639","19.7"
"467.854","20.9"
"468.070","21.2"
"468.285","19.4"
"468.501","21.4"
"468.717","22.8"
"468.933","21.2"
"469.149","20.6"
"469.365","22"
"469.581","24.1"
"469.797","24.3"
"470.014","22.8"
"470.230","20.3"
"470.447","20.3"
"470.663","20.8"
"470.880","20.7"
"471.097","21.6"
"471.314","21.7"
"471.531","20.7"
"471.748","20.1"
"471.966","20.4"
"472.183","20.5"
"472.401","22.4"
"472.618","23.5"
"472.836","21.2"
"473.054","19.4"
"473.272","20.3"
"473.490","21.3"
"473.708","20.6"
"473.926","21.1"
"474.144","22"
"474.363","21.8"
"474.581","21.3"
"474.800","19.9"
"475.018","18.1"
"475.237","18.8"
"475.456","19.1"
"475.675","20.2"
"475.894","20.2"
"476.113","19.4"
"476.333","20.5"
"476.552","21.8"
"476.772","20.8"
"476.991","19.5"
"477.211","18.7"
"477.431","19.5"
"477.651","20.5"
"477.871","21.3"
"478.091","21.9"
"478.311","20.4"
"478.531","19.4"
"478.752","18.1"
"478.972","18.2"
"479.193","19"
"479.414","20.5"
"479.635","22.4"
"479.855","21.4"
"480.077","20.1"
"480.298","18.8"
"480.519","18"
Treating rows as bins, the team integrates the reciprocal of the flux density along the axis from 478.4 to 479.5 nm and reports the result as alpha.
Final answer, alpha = 0.0579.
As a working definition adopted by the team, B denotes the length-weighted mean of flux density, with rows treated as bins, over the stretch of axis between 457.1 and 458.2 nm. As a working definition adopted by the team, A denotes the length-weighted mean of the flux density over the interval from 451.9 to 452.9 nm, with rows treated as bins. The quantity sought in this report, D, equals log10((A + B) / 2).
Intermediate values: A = 20.4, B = 18.9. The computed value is 1.29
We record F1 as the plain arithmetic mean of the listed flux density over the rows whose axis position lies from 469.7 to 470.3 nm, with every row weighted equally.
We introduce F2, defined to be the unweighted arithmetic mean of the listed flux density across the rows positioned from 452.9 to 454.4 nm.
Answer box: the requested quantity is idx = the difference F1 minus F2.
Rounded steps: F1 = 22.5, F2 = 20.4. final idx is 2.0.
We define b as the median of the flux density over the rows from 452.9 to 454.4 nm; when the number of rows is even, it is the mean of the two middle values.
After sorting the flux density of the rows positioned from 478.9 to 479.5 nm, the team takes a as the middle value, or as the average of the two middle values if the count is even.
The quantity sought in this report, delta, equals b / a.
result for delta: 1.07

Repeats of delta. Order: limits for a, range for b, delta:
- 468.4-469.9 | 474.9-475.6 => 0.85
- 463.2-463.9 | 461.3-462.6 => 1.00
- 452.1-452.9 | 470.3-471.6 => 1.04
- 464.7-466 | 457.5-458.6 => 1.04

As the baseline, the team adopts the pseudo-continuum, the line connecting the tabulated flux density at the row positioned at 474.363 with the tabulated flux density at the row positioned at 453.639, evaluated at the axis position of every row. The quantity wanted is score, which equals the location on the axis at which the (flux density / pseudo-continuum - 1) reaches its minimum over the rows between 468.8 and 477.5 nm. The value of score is 475.018 nm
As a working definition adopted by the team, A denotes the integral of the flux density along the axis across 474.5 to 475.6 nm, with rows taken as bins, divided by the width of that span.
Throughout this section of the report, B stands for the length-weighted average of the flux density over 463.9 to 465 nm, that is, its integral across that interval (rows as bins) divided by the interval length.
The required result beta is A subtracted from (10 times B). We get 173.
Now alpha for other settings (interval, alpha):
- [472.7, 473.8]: 0.0534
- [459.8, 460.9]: 0.0510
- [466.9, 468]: 0.0602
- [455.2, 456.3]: 0.0523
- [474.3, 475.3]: 0.0504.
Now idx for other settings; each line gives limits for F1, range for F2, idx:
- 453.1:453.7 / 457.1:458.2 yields 1.2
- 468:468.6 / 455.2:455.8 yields -0.9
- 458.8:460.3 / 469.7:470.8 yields -0.4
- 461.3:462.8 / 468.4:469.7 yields -1.1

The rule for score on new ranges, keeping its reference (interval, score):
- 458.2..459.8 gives 458.681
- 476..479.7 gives 478.752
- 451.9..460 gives 457.415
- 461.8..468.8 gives 467.208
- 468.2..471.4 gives 468.285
